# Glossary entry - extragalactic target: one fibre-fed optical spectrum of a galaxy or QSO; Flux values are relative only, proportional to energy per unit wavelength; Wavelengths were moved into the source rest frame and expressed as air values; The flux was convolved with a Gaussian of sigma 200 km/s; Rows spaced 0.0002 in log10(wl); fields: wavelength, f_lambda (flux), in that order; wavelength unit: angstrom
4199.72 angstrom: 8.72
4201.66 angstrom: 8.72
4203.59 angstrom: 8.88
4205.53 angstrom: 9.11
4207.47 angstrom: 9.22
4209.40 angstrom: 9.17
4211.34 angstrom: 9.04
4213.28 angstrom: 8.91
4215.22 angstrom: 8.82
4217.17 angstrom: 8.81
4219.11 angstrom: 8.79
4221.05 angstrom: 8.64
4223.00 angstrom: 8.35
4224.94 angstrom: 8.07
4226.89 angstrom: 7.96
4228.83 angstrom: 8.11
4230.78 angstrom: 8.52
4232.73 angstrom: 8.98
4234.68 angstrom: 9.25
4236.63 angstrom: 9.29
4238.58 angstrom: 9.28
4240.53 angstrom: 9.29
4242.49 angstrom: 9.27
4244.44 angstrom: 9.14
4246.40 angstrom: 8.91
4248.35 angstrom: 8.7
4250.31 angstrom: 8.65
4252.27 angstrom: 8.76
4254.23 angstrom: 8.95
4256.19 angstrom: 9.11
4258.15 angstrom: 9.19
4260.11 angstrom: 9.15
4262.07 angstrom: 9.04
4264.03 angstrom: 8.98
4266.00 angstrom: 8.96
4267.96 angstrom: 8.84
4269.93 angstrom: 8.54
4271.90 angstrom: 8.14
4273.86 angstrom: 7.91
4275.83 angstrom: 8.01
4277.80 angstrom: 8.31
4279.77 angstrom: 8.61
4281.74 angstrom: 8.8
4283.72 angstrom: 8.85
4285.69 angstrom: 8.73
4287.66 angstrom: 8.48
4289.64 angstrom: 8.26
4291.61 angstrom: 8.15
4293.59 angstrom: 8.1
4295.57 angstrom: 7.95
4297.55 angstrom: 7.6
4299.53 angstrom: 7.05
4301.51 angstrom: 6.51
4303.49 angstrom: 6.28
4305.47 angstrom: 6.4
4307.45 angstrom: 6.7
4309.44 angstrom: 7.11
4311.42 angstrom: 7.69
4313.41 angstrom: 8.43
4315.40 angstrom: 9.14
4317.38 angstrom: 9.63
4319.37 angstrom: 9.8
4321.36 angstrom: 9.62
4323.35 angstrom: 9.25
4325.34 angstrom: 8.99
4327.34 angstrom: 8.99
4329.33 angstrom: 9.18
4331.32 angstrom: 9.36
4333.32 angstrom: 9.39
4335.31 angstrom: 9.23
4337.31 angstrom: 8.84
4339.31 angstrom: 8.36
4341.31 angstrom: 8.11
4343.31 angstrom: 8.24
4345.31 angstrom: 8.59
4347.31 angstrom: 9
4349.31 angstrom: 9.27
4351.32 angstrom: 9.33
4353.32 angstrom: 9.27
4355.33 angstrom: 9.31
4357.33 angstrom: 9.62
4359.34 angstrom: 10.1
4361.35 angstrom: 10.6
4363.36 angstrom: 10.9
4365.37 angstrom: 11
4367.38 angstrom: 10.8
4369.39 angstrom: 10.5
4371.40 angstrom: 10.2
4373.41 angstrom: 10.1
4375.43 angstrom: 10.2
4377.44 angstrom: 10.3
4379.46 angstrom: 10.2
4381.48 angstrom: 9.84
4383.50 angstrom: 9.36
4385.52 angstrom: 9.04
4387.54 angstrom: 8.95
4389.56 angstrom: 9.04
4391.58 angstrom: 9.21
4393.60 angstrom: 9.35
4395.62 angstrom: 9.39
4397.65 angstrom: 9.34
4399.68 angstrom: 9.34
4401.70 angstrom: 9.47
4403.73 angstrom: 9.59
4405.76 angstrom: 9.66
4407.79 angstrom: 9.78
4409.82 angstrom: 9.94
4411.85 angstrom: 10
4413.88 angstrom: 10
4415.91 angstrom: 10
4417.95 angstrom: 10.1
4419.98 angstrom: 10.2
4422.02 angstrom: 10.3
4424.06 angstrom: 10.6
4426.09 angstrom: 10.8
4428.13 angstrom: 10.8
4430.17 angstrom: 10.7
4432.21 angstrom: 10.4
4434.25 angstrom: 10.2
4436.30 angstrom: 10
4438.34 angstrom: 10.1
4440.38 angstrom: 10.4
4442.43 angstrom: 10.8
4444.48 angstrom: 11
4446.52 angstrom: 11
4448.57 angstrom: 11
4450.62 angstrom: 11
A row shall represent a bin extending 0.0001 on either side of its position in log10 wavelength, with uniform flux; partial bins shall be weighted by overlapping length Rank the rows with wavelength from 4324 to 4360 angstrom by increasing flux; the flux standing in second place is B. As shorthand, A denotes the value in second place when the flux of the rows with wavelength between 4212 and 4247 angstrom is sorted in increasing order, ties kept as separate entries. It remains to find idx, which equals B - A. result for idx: 0.2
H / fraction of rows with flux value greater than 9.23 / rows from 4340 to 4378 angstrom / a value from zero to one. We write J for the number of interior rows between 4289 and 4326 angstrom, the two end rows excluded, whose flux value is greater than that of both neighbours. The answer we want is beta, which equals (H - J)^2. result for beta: 0.0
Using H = 0.79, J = 1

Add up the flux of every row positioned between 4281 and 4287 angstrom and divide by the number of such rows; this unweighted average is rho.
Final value 8.8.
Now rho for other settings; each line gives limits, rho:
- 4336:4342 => 8.4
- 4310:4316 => 8.4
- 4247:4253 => 8.7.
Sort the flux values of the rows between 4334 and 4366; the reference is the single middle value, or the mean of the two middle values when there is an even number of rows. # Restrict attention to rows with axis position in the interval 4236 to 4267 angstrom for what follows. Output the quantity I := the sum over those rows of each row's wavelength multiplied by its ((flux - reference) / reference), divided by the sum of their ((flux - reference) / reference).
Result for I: 4254.1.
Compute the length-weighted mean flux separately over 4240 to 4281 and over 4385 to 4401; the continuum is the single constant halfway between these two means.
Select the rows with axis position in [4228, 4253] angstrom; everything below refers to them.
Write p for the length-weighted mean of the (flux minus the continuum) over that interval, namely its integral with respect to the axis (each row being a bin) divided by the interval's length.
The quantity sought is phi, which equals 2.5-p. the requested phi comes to 2.6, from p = -0.06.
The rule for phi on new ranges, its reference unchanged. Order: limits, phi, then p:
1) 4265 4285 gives 3.0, -0.50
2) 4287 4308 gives 4.1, -1.60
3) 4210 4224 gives 2.7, -0.22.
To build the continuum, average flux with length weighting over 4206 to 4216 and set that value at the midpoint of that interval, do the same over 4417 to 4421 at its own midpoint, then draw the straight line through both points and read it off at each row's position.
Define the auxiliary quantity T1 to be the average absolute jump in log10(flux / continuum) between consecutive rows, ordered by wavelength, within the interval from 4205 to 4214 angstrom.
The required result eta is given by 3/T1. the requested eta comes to 570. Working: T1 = 0.005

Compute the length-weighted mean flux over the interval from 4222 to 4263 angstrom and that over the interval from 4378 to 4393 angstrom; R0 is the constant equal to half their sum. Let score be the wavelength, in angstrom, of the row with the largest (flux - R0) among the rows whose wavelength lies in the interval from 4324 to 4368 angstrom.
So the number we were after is 4365.37 angstrom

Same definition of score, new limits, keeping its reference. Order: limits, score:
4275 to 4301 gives 4283.72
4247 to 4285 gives 4258.15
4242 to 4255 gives 4242.49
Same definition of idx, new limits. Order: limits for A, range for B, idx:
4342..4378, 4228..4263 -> -0.1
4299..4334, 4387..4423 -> 2.6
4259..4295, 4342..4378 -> 0.6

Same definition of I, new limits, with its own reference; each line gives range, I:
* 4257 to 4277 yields 4271.2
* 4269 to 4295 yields 4281.5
